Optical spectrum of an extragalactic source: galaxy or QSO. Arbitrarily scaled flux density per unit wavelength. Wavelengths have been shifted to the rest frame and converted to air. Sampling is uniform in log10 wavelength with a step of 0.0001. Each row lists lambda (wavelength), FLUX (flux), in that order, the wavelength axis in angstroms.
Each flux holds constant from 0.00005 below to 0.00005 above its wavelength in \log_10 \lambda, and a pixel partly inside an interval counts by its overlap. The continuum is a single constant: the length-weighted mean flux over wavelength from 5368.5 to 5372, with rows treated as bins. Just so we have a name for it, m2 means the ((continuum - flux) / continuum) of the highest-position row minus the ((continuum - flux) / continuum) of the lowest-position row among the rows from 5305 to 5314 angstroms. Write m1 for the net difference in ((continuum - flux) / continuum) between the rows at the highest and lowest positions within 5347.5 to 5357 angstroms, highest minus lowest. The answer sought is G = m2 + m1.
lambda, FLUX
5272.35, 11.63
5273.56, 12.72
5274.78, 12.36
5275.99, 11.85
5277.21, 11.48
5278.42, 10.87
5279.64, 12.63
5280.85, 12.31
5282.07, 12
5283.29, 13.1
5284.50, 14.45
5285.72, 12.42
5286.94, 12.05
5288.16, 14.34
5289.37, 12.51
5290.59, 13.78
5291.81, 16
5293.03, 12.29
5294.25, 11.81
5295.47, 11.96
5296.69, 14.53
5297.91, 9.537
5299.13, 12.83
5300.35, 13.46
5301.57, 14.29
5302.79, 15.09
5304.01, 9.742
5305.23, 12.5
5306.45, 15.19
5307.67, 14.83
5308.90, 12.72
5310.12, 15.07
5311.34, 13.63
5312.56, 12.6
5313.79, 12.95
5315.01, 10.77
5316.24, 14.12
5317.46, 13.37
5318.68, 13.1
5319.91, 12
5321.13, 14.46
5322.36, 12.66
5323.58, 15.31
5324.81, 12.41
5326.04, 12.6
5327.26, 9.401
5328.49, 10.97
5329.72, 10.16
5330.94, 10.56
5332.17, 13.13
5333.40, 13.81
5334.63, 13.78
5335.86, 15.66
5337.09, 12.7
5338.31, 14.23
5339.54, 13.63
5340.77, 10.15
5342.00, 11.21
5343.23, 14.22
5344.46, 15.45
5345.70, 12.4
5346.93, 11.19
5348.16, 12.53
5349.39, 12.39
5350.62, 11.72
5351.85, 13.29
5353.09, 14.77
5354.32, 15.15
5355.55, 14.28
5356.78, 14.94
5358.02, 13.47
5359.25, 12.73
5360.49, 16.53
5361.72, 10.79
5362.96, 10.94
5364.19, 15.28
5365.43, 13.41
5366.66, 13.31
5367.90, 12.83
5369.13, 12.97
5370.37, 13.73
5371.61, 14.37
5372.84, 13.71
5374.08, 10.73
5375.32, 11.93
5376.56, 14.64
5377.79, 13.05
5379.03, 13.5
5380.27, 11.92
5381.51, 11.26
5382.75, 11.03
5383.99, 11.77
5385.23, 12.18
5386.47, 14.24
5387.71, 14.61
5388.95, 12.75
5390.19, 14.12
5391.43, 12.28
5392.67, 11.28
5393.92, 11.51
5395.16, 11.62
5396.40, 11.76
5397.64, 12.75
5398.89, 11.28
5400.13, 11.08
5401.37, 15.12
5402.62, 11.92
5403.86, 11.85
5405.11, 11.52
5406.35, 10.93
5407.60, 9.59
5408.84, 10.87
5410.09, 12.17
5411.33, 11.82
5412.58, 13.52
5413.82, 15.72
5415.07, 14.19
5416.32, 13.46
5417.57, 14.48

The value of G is -0.21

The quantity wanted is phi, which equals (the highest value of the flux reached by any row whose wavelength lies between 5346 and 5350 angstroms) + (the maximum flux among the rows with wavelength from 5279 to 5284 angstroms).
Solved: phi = 25.6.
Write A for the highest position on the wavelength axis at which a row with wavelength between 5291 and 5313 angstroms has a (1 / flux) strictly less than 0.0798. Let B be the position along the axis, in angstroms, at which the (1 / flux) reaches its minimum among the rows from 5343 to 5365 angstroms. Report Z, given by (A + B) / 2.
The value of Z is 5336.5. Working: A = 5312.56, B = 5360.49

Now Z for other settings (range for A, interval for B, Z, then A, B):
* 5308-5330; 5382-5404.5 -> 5363.7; 5326.04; 5401.37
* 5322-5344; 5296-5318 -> 5324.8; 5343.23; 5306.45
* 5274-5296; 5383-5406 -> 5346.6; 5291.81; 5401.37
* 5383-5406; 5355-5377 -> 5380.9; 5401.37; 5360.49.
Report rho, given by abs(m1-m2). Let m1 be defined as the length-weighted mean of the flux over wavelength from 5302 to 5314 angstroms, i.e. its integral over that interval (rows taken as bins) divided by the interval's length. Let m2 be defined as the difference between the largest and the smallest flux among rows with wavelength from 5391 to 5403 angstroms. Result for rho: 9.4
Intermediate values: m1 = 13.5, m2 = 4.0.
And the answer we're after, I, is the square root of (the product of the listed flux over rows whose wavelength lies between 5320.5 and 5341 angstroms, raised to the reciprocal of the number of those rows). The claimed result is 3.54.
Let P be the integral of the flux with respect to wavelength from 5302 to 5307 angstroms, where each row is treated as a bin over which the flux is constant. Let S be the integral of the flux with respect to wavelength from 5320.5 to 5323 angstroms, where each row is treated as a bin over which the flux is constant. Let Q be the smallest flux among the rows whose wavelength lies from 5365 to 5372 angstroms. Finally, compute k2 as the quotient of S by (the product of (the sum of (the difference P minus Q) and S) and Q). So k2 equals 0.03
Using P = 66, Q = 12.83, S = 34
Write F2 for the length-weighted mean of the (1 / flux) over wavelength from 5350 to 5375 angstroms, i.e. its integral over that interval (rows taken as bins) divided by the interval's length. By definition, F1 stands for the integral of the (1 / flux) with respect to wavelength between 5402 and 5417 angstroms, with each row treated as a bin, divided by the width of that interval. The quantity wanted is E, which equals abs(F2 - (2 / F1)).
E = 24.1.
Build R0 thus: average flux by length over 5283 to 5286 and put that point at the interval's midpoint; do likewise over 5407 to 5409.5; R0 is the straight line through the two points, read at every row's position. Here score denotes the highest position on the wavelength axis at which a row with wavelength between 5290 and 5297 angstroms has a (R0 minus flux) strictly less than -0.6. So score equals 5296.69 angstroms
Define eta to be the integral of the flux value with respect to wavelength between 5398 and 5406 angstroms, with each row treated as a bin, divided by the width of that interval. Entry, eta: 12.1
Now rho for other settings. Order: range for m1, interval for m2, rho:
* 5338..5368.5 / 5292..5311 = 7.6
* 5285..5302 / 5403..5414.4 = 6.8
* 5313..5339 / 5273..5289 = 9.2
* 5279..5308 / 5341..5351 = 8.8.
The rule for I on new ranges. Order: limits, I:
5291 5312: 3.62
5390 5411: 3.44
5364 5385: 3.58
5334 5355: 3.62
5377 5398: 3.52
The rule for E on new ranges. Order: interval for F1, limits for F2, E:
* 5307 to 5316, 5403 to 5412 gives 26.2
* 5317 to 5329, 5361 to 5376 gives 24.8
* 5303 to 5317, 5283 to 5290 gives 25.8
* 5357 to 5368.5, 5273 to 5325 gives 26.1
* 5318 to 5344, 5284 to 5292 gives 24.8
